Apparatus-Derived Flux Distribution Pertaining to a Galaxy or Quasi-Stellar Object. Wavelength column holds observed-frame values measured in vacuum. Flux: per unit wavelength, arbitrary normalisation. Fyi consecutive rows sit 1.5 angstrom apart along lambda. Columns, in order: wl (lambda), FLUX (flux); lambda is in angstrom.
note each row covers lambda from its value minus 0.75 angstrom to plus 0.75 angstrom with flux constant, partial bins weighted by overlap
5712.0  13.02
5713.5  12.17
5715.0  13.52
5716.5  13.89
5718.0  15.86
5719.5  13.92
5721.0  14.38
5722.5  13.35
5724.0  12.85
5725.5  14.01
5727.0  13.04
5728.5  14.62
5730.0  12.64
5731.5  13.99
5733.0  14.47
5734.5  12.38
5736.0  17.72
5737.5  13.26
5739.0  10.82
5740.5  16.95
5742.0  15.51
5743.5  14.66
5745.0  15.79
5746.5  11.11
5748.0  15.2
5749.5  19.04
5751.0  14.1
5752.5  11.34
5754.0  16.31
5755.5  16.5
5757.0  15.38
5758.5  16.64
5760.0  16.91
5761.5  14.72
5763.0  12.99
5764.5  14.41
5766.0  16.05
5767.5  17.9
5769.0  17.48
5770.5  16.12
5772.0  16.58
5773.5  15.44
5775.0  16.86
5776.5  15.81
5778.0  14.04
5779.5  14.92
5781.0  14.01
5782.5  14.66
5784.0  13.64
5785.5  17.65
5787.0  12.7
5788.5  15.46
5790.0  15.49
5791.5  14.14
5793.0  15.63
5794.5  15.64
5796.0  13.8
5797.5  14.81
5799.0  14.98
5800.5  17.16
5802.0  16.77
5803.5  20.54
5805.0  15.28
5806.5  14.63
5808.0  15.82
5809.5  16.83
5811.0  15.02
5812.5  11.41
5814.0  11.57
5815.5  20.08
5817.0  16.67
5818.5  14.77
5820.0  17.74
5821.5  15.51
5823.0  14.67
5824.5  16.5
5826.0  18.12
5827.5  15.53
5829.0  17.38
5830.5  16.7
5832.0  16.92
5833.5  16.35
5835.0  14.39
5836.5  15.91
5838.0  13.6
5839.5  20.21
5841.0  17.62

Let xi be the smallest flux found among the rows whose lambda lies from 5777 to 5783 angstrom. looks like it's 14.01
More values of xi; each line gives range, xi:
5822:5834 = 14.67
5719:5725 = 12.85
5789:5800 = 13.8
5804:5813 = 11.41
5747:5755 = 11.34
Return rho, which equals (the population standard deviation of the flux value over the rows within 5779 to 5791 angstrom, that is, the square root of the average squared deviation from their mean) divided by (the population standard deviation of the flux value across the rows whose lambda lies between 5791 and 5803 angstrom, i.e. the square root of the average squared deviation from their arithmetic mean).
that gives 1.3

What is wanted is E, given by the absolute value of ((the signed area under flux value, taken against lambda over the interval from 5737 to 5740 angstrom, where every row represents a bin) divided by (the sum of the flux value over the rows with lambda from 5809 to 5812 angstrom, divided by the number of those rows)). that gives 2.33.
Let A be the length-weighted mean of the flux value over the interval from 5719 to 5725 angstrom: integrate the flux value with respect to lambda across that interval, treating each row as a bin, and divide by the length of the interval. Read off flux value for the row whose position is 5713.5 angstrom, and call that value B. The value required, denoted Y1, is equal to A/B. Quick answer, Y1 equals 1.12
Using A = 13.6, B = 12.17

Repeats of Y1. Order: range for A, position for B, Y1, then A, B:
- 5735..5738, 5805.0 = 1.01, 15.4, 15.28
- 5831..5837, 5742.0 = 1.03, 15.9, 15.51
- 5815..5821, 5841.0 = 0.97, 17.1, 17.62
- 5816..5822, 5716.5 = 1.18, 16.4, 13.89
